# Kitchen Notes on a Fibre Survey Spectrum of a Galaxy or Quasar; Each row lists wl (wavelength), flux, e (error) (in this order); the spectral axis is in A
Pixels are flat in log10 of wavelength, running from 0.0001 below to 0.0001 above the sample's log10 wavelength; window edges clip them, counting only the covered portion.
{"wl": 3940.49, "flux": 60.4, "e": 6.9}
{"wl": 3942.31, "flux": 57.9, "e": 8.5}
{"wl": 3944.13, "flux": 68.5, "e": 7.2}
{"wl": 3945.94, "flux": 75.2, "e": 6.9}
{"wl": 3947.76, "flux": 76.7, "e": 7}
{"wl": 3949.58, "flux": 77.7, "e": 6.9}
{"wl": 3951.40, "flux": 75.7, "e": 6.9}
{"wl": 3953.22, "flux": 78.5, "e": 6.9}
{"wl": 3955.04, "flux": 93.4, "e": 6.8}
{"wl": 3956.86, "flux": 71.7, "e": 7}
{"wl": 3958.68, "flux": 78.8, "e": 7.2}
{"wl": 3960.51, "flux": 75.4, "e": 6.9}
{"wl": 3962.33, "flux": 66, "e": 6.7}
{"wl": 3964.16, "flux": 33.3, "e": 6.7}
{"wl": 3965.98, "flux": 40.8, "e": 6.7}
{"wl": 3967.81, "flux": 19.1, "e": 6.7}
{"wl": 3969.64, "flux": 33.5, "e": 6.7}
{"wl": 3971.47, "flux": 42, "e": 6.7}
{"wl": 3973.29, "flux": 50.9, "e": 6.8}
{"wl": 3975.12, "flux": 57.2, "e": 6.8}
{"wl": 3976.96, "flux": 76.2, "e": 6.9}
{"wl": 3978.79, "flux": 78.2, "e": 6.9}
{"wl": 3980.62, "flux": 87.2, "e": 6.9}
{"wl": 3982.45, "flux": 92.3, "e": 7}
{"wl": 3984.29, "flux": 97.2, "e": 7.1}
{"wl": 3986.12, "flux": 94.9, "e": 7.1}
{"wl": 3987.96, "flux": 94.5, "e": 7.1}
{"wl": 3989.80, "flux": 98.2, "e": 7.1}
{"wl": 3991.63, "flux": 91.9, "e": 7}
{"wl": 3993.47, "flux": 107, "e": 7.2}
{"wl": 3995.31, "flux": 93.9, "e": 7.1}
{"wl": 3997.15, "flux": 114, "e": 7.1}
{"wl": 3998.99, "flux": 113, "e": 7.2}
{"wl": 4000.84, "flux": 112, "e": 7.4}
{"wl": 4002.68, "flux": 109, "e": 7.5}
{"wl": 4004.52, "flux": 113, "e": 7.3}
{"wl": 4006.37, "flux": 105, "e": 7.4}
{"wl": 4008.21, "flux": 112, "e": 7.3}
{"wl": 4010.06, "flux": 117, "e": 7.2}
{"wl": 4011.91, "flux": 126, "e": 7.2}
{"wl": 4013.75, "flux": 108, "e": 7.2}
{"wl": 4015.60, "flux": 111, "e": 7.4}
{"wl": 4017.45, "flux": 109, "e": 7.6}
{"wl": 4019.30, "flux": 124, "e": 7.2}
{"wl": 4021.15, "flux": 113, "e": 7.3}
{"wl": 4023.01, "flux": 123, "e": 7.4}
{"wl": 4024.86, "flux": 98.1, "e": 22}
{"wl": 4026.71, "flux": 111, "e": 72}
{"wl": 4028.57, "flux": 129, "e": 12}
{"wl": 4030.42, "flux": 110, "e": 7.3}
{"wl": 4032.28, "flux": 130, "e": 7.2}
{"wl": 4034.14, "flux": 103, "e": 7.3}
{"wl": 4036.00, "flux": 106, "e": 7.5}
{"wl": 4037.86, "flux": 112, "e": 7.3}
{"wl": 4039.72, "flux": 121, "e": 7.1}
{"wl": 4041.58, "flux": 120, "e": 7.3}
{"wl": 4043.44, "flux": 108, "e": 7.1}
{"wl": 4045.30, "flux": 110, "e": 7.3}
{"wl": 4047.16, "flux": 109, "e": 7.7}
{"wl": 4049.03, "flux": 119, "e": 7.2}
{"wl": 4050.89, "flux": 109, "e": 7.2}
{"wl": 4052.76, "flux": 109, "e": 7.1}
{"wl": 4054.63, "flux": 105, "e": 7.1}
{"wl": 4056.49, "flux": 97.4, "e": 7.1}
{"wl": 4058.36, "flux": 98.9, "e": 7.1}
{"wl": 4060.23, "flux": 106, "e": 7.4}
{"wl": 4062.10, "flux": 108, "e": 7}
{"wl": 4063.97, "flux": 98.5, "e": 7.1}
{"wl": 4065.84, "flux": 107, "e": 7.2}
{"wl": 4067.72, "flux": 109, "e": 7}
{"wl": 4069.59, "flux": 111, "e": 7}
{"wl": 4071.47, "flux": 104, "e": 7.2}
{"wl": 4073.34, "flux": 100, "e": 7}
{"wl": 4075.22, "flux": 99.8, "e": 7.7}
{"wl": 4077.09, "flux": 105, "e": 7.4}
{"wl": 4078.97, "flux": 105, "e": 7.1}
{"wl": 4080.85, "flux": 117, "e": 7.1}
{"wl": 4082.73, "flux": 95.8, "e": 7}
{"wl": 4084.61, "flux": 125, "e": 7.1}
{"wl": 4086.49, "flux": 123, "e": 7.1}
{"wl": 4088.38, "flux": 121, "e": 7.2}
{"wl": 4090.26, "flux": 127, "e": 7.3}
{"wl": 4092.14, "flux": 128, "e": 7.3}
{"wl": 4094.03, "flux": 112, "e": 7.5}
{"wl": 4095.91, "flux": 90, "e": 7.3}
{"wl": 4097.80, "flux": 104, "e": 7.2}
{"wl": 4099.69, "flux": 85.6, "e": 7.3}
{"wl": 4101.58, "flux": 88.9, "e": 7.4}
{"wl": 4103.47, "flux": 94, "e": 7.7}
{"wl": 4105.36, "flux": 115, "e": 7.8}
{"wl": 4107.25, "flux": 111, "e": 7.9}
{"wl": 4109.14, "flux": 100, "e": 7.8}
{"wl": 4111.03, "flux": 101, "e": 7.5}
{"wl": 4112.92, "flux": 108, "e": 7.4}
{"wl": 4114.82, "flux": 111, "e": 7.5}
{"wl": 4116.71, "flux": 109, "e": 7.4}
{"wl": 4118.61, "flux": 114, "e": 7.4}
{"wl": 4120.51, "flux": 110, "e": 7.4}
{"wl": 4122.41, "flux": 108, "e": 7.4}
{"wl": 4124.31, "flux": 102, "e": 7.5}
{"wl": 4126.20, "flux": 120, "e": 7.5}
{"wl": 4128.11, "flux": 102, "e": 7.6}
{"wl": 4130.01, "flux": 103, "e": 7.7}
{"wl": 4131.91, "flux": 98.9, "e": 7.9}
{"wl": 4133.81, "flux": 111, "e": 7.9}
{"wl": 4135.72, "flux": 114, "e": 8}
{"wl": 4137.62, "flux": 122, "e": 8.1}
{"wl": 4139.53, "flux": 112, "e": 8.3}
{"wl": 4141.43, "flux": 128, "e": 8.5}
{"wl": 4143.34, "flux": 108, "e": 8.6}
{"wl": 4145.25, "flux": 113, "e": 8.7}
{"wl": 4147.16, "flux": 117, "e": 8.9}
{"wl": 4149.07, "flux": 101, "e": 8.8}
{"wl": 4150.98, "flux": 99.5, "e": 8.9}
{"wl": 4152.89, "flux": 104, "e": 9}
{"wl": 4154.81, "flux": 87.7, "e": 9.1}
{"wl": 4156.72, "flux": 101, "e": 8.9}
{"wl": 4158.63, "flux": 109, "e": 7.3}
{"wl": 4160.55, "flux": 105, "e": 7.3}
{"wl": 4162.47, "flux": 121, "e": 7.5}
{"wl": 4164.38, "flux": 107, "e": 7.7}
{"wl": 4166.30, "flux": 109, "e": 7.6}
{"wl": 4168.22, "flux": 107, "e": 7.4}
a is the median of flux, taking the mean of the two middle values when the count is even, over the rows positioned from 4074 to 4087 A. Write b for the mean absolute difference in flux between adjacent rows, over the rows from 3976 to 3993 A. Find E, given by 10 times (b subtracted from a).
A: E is 1008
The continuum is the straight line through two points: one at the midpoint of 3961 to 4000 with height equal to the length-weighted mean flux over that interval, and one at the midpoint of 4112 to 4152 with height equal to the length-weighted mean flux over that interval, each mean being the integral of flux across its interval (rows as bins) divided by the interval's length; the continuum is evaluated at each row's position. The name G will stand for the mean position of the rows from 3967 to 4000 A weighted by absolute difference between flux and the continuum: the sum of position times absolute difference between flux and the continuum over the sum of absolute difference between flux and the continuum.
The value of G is 3982.6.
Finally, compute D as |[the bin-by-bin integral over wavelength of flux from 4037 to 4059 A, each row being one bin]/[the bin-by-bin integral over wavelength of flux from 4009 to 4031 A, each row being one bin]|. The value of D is 0.96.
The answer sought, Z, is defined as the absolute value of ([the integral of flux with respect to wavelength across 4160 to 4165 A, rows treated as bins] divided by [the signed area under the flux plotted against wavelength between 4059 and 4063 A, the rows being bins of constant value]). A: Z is 1.3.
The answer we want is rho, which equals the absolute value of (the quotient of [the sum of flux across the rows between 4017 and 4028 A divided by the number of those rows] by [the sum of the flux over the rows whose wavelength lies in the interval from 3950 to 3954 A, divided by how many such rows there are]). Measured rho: 1.47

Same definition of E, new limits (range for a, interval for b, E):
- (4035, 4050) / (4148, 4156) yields 1036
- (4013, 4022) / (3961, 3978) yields 961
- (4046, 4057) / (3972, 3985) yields 1013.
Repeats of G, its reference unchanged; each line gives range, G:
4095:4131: 4110.4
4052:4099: 4077.5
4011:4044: 4026.7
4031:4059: 4042.7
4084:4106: 4092.8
